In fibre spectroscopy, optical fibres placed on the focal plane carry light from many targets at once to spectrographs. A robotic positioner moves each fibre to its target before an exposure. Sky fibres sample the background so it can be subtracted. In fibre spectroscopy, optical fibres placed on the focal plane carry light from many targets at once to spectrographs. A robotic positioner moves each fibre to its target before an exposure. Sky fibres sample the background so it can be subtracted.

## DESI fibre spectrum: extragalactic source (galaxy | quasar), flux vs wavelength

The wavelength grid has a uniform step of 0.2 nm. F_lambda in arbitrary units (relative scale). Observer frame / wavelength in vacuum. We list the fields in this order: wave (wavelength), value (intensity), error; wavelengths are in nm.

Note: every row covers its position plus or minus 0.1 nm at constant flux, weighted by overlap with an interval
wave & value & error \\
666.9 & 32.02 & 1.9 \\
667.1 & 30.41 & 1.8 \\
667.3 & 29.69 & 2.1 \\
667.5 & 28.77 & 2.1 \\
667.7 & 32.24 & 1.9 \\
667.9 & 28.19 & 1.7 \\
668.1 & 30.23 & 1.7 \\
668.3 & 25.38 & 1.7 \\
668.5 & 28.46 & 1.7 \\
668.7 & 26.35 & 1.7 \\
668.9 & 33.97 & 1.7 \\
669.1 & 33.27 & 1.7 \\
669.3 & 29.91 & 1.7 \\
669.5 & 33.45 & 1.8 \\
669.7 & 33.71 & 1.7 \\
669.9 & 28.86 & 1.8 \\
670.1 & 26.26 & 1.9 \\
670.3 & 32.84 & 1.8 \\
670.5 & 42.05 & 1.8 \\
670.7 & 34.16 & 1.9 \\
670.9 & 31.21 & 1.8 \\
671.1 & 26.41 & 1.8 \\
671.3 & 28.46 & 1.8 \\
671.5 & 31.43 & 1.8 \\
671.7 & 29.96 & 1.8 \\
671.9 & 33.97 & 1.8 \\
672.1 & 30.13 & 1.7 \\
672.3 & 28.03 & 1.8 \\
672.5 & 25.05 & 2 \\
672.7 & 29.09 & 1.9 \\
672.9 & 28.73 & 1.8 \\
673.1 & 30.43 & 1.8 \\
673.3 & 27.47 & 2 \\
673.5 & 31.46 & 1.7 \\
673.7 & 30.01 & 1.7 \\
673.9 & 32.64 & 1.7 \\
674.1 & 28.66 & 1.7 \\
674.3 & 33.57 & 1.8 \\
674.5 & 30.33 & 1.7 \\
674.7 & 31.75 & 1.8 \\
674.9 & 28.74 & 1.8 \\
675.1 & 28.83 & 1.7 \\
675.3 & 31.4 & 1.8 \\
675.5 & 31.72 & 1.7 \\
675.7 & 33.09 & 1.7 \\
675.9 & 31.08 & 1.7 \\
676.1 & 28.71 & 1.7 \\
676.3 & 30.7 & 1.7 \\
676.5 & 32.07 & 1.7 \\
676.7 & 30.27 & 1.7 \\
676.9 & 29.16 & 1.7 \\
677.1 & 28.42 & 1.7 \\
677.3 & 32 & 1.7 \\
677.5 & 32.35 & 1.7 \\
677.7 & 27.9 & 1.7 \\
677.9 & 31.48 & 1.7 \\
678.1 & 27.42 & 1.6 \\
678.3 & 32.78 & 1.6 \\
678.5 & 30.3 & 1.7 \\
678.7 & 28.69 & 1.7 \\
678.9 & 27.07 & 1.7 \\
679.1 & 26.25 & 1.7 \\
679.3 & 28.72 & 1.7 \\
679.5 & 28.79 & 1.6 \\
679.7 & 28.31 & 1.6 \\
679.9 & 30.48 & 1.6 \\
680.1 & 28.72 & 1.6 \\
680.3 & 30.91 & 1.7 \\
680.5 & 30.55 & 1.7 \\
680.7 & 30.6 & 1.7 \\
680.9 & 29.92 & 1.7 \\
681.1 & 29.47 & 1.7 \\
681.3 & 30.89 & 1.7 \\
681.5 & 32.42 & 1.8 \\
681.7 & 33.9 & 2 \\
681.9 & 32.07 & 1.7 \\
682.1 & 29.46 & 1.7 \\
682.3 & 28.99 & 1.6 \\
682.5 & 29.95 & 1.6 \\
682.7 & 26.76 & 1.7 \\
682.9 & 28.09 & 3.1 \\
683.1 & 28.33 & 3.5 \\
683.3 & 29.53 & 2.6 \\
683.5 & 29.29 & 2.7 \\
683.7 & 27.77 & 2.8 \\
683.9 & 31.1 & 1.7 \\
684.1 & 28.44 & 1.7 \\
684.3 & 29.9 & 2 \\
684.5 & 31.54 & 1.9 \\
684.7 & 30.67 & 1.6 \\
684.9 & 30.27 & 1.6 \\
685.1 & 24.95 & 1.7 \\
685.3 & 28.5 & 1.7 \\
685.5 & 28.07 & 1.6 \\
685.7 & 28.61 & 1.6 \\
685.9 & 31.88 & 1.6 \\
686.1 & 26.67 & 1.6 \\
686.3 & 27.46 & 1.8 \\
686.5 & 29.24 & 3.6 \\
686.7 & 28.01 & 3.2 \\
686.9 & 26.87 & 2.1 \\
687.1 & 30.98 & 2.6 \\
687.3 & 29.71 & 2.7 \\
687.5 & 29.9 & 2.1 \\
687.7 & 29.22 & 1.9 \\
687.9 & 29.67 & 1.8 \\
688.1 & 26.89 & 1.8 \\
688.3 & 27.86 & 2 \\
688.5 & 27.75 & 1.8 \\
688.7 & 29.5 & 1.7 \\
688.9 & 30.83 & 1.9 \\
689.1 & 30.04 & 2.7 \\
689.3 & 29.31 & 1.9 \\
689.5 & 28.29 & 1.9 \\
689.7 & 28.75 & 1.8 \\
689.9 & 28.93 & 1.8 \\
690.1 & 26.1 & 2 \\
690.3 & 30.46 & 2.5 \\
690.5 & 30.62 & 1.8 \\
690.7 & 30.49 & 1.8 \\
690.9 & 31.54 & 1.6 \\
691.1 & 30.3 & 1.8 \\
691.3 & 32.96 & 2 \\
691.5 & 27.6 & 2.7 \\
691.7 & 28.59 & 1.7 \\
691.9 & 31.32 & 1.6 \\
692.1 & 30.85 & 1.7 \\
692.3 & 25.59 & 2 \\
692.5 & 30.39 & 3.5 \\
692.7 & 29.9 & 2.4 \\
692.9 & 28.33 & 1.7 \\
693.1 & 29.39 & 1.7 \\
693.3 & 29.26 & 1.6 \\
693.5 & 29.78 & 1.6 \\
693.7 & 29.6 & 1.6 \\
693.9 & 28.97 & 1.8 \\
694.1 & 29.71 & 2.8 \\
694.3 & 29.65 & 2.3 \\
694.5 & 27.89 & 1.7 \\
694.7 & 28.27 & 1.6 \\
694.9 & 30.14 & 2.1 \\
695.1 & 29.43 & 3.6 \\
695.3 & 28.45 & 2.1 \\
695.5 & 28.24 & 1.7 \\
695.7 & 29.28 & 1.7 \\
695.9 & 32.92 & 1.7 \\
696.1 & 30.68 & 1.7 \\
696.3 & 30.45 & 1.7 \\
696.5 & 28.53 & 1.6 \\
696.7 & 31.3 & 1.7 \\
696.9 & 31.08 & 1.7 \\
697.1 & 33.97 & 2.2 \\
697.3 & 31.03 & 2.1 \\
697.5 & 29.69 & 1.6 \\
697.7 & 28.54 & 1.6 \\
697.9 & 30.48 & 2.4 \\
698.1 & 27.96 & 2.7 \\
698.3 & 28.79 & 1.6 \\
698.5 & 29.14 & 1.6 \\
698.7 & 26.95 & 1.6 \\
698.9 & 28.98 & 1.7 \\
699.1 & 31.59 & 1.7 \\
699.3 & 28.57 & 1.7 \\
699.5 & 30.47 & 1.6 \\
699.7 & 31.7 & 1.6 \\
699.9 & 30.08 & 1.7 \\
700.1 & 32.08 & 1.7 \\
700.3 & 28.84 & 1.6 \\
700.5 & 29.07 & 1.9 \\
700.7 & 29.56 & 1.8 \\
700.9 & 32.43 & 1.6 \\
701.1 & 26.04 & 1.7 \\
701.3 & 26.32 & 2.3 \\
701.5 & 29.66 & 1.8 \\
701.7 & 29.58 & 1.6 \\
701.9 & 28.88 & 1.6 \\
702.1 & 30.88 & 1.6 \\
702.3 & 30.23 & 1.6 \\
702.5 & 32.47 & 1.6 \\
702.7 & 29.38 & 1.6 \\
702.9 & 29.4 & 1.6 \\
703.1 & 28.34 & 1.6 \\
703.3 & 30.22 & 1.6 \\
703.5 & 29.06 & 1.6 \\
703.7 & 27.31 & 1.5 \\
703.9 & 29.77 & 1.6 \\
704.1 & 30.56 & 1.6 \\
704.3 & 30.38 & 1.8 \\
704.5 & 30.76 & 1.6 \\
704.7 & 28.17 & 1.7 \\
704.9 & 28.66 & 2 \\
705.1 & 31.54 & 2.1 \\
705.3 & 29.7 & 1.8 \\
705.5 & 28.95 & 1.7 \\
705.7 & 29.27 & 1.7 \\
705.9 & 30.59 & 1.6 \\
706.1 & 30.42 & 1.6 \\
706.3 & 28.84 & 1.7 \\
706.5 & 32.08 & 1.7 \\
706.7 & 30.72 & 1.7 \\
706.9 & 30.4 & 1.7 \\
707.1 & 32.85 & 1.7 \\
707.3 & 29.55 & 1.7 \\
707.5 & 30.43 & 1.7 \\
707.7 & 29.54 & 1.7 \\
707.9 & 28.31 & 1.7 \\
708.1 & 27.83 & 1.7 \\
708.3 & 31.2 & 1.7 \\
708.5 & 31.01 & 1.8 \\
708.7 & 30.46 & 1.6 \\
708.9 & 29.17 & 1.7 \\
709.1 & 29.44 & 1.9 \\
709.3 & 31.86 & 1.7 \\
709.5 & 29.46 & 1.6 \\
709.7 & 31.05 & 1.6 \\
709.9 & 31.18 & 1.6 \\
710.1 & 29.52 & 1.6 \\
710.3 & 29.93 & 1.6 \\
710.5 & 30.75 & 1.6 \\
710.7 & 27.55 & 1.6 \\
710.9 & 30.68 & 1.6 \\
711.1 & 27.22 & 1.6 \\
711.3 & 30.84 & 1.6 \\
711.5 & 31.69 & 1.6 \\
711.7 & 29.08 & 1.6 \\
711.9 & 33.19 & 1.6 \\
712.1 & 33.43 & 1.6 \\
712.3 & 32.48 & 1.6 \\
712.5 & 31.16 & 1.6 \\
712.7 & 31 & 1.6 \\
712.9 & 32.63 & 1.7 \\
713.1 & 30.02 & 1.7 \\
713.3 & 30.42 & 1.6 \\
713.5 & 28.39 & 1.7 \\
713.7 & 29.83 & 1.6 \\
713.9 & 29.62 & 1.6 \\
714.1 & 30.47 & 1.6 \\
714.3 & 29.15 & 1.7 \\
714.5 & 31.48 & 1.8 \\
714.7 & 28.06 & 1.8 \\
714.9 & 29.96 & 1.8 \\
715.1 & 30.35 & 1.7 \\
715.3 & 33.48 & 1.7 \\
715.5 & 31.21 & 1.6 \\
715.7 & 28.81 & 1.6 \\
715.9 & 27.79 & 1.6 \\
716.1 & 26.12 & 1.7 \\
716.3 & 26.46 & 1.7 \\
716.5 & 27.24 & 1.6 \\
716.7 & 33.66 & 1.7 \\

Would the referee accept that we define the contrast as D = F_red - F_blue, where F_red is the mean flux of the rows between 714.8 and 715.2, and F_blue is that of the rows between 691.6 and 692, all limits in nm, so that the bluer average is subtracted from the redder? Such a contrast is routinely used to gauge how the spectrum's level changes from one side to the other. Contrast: 0.2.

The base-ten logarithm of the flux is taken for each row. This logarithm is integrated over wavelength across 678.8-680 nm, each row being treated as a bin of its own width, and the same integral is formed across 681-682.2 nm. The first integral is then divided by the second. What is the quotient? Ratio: 0.97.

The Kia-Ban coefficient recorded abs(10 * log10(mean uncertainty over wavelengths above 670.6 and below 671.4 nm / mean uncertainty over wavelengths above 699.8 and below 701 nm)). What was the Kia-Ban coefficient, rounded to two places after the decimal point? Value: 0.27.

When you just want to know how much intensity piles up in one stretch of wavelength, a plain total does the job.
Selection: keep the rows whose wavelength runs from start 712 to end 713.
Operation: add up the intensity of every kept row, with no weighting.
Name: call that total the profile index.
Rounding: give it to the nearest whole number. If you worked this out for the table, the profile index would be 161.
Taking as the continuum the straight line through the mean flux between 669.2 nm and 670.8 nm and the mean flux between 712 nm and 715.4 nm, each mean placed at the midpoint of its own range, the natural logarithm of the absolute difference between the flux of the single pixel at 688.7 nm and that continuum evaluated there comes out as 0.84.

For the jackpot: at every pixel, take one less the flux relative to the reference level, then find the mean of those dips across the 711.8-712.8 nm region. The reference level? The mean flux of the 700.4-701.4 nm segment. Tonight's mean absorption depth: -0.12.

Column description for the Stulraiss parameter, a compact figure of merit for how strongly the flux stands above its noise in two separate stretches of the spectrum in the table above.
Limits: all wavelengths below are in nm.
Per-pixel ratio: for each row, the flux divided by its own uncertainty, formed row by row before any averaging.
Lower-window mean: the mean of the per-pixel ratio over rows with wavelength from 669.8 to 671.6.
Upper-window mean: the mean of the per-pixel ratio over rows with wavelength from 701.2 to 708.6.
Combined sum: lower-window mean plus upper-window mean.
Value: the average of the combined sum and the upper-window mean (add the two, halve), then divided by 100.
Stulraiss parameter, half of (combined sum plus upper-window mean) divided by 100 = 0.263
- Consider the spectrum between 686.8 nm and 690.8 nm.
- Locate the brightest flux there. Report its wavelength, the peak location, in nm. 687.1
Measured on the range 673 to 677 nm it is 674.3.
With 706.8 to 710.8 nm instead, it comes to 707.1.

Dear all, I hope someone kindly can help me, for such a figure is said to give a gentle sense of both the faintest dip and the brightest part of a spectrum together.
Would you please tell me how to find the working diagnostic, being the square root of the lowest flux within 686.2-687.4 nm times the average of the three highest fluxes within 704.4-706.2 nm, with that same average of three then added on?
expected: 59.8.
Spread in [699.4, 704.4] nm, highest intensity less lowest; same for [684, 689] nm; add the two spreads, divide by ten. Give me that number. 1.34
